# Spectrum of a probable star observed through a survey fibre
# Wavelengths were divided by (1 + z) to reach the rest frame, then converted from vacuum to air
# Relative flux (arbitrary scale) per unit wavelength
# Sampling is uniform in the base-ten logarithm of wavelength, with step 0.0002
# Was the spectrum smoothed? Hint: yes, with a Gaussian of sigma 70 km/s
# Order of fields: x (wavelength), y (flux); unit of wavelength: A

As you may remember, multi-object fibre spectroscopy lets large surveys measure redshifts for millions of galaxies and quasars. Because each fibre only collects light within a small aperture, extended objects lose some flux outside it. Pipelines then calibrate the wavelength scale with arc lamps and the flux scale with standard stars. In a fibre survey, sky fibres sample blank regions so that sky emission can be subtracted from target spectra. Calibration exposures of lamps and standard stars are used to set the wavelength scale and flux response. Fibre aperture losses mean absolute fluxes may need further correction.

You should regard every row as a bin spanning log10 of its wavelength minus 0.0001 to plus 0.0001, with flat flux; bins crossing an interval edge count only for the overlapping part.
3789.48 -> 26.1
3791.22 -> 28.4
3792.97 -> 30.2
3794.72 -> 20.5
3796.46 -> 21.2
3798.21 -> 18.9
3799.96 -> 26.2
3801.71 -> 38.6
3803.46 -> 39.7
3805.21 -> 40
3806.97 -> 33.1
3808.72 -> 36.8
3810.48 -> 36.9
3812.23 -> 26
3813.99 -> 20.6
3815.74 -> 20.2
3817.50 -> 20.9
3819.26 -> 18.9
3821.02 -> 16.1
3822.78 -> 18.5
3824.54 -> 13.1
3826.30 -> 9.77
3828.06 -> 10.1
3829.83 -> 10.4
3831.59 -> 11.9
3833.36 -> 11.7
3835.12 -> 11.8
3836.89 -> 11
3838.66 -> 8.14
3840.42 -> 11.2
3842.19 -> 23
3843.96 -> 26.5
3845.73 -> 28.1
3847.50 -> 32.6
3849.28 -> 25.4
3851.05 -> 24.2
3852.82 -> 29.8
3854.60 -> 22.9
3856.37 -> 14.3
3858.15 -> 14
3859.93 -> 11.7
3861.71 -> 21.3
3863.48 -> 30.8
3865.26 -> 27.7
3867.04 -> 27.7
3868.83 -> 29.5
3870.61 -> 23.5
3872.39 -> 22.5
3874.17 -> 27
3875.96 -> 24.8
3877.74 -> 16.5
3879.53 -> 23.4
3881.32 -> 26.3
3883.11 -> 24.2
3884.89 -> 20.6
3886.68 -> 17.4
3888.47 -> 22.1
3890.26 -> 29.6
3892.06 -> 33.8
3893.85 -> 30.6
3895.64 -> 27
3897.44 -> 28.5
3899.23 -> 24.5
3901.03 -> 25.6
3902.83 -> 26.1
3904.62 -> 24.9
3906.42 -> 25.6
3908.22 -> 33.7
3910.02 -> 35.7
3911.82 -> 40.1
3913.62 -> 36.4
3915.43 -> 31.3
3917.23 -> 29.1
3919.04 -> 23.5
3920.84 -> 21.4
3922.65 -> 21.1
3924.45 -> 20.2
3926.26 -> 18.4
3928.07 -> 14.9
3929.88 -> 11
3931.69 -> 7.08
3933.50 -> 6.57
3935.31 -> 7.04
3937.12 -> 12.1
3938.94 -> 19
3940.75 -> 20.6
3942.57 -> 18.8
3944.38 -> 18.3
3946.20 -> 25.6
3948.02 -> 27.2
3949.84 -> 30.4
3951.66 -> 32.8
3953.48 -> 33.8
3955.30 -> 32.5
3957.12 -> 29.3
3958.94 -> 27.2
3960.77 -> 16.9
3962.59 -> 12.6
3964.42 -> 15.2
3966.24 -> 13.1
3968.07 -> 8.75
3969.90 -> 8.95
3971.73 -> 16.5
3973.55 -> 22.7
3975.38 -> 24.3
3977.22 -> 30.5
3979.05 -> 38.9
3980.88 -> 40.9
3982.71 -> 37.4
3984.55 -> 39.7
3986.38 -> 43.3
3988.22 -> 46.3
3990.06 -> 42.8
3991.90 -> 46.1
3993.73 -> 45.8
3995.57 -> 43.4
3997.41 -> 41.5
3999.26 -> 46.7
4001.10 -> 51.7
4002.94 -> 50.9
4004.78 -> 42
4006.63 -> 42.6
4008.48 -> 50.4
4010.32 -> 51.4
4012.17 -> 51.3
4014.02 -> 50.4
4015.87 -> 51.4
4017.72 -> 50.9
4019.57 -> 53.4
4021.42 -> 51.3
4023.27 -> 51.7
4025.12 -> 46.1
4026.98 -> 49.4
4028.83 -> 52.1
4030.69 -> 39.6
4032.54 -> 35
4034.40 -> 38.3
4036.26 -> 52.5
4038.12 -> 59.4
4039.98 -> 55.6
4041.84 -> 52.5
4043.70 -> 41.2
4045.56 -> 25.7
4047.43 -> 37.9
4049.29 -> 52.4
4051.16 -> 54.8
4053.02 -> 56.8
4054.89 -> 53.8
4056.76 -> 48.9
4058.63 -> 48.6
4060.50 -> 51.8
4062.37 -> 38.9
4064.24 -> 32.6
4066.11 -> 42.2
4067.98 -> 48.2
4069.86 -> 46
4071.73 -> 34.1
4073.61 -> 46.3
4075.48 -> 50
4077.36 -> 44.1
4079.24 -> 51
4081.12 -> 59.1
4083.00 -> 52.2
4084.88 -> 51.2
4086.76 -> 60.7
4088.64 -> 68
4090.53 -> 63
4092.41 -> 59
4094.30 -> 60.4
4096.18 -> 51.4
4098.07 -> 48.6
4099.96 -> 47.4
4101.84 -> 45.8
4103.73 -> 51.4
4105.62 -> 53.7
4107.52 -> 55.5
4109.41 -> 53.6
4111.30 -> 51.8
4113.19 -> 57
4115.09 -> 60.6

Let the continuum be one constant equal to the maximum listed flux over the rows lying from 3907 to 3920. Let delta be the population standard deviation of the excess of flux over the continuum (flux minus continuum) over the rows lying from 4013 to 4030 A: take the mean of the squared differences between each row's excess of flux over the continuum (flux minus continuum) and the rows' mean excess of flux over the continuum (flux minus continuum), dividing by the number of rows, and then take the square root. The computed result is 2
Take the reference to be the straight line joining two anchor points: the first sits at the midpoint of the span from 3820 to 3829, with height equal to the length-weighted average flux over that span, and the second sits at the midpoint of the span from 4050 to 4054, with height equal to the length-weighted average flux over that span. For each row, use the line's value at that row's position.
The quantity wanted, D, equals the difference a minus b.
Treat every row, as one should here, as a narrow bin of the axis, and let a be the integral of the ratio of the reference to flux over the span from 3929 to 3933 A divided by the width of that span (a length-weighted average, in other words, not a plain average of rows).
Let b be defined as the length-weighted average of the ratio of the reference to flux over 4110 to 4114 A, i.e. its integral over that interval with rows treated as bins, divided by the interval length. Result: 2.8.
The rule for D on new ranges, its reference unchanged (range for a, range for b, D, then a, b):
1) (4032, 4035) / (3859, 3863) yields 0.1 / 1.4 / 1.3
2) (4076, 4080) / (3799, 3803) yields 1.0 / 1.3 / 0.3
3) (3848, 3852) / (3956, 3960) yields -0.7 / 0.7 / 1.4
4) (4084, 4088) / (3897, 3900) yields 0.1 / 1.1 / 1.0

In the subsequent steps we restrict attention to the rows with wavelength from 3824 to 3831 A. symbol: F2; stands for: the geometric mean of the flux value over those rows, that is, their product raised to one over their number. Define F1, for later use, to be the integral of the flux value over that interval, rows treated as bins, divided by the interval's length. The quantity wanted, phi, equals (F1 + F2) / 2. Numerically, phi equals 11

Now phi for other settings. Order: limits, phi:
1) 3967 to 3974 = 13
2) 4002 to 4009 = 46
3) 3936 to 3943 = 17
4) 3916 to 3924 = 24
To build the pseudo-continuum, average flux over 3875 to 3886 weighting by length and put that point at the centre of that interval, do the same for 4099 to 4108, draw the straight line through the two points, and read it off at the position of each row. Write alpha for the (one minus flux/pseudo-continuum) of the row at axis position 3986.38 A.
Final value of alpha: -0.21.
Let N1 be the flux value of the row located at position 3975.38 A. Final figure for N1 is 24.3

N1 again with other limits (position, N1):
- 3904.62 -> 24.9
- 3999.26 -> 46.7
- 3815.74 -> 20.2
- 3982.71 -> 37.4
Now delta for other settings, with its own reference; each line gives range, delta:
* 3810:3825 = 6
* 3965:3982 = 11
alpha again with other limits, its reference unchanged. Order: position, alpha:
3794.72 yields -0.74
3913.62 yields -0.36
